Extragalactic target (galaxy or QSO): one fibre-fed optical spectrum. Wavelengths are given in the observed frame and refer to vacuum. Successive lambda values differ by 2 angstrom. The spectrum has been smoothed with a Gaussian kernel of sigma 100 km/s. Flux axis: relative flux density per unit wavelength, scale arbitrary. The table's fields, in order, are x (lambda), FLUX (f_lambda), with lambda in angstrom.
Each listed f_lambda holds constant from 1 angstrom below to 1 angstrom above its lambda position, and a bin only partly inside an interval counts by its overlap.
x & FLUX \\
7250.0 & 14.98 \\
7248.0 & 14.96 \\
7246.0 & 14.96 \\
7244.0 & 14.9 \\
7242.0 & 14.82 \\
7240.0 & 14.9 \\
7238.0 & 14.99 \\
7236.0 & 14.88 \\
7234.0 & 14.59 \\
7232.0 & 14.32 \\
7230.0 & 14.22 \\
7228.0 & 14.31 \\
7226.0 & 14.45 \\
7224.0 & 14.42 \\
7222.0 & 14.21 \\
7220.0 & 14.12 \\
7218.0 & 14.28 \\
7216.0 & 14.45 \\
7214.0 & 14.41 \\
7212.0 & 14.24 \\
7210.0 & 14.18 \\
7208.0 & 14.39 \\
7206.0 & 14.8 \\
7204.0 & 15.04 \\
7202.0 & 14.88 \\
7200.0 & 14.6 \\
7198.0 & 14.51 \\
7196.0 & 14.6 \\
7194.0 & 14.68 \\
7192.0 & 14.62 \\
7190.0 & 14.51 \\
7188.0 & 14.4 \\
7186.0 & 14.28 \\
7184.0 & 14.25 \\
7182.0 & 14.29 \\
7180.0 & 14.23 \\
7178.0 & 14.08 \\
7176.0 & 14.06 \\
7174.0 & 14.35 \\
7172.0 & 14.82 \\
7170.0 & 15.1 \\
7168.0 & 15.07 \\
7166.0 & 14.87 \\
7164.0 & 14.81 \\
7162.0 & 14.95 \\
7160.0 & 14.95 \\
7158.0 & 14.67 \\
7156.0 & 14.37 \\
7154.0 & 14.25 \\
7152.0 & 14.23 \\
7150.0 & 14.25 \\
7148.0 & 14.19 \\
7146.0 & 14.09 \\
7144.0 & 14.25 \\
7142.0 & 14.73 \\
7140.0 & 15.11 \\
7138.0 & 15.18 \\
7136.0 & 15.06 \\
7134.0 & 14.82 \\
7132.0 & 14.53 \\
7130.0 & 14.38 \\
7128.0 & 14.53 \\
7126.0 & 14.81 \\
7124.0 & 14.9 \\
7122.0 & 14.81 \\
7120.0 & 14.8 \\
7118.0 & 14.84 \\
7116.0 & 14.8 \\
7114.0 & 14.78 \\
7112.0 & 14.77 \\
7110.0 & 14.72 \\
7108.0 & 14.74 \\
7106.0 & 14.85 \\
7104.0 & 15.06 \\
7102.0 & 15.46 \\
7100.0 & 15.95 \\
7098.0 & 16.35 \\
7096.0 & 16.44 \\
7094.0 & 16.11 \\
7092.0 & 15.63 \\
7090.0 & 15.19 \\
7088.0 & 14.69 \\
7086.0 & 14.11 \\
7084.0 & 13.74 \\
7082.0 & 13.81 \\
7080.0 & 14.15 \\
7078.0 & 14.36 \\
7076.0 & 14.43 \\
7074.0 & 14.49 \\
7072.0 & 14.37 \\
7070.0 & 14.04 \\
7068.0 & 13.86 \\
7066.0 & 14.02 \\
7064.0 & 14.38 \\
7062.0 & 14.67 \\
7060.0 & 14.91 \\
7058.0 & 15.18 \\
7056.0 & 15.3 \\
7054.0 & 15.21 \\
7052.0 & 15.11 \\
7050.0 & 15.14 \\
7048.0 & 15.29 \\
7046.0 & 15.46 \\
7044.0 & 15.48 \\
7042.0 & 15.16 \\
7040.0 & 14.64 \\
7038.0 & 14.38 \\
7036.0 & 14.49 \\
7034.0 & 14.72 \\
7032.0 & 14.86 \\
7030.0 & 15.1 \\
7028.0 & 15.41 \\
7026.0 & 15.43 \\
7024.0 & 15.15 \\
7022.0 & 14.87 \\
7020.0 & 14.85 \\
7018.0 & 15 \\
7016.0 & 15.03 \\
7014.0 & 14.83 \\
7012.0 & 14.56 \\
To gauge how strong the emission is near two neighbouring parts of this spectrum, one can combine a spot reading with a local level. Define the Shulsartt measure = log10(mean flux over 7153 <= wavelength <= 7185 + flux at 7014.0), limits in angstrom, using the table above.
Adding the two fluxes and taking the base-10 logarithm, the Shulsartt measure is 1.47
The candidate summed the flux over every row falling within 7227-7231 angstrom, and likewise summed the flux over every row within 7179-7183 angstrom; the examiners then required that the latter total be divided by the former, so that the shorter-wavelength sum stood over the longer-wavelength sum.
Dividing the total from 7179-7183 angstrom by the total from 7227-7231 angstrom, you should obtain 1.00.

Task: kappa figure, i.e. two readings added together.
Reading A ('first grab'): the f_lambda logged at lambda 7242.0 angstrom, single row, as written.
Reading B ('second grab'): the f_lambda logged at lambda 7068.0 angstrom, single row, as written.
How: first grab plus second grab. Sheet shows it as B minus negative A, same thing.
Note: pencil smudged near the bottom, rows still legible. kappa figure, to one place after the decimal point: 28.7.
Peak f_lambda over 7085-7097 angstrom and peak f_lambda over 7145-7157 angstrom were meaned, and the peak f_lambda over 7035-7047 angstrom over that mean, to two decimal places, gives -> 1.00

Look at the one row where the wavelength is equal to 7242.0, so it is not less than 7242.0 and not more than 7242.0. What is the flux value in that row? 14.82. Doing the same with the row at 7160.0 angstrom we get 14.95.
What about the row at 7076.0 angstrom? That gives 14.43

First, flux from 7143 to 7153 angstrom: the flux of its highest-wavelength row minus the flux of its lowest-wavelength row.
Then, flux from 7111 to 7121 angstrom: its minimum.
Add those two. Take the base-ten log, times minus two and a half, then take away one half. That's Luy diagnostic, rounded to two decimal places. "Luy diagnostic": -3.42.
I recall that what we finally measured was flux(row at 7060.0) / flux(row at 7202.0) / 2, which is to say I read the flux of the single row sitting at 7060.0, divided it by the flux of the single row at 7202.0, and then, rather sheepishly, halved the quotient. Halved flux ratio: 0.501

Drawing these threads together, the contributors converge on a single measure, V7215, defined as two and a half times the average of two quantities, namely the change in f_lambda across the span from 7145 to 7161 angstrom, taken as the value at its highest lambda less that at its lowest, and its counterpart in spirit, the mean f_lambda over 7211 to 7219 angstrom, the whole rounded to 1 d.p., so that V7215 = 19.0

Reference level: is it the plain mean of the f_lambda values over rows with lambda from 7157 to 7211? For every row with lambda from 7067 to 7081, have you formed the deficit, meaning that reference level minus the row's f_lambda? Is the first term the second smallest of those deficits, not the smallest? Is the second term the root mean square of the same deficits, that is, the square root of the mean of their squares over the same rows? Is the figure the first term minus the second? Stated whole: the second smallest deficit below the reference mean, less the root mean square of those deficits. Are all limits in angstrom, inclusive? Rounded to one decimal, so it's -0.2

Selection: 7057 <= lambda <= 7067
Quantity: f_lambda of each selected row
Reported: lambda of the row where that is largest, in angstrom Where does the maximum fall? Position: 7058.0 angstrom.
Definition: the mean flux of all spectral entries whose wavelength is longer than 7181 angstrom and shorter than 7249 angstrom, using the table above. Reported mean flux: 14.5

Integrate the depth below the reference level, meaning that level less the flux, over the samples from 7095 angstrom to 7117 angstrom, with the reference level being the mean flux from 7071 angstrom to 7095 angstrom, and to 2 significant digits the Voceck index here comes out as -15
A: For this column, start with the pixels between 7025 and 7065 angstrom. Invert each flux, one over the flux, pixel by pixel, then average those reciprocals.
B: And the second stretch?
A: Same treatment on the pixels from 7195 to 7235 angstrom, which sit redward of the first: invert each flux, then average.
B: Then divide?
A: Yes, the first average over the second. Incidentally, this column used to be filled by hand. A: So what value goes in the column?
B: 0.96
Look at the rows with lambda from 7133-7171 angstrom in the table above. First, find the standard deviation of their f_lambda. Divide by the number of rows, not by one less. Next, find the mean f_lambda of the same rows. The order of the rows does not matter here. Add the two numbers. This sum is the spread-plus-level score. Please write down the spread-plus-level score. 15.0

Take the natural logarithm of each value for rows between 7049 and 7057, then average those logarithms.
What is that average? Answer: 2.72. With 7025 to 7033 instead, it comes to 2.72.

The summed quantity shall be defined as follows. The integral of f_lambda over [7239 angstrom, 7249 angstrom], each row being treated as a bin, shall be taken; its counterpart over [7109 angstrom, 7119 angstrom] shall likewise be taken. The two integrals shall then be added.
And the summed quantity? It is 297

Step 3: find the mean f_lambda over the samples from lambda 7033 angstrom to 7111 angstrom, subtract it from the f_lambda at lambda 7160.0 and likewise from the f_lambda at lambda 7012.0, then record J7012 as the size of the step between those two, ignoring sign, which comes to 0.39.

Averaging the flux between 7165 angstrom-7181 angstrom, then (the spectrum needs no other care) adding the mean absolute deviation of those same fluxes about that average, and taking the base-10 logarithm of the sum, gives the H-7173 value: 1.18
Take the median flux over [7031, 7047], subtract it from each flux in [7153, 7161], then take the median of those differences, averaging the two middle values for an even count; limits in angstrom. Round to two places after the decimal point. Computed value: -0.27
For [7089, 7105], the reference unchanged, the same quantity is 1.00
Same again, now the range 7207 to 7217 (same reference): -0.40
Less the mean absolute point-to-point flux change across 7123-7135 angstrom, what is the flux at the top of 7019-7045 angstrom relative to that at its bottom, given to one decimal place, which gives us 0.4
